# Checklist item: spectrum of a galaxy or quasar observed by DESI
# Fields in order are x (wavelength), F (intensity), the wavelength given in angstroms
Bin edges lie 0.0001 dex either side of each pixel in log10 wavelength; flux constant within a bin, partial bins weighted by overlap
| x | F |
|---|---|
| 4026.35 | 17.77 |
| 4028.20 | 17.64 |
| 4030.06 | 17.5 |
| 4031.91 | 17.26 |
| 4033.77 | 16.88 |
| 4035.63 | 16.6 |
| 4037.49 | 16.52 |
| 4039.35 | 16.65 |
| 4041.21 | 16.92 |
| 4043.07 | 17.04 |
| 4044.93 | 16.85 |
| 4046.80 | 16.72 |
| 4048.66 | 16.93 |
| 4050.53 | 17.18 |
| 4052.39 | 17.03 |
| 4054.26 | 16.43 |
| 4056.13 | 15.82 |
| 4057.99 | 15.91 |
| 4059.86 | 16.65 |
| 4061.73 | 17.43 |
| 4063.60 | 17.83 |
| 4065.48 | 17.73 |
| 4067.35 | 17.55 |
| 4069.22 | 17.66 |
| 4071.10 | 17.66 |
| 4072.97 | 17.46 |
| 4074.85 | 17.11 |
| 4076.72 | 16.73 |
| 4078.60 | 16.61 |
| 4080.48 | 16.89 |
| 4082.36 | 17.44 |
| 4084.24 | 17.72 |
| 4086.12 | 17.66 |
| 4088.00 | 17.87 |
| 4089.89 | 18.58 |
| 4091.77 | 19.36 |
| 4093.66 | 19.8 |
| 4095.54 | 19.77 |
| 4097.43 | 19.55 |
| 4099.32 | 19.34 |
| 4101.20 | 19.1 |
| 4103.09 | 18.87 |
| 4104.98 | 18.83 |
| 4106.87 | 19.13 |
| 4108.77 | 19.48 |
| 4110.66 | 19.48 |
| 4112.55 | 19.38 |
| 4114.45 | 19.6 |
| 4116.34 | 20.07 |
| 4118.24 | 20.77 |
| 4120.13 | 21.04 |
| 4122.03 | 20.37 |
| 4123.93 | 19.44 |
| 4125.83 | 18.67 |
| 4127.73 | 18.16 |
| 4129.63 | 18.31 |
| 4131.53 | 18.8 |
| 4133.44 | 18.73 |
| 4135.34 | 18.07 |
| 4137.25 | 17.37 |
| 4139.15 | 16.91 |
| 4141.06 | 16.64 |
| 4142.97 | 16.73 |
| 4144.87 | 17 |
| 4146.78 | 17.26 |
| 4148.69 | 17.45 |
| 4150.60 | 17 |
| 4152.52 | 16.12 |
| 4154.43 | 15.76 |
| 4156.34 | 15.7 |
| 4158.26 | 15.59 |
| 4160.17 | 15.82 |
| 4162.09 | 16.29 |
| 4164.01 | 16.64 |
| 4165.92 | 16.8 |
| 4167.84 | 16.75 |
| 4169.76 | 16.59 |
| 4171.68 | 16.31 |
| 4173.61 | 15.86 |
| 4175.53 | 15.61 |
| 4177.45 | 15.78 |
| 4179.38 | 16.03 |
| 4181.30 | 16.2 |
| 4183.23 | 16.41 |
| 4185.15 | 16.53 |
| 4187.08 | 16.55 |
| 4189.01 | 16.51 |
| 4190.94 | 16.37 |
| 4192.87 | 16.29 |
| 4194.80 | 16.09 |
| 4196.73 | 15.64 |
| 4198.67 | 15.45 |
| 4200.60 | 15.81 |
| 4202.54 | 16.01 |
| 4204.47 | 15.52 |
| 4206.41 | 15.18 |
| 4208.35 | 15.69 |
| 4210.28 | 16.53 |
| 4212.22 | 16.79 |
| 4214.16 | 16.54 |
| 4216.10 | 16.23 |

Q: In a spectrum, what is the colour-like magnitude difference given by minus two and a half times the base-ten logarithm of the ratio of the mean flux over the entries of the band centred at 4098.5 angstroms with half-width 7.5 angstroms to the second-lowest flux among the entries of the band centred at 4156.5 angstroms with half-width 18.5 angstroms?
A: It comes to -0.23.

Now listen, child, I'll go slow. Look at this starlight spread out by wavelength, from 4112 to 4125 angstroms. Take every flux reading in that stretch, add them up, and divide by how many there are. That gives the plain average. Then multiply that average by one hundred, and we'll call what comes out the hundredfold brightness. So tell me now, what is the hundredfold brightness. 2010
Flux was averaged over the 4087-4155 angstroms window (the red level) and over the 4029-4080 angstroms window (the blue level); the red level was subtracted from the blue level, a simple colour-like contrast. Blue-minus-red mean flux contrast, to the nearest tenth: -1.6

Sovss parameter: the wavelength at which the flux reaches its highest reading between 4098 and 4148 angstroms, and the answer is 4120.13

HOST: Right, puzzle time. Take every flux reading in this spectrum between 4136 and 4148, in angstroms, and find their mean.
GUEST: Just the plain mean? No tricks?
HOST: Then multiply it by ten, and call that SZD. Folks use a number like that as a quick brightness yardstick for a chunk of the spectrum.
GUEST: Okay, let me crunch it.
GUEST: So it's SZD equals 170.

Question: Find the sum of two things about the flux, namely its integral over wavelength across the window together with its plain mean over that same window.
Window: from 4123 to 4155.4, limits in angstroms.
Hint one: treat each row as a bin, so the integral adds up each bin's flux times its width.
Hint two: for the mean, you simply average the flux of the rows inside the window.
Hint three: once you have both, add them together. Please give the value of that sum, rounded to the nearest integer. 586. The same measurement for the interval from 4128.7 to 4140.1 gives 224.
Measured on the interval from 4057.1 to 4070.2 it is 243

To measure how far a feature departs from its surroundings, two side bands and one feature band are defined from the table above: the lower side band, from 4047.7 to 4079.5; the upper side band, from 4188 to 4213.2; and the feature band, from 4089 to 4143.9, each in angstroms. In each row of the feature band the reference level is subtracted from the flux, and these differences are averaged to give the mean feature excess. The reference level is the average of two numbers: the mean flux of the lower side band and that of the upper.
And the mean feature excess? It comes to 2.5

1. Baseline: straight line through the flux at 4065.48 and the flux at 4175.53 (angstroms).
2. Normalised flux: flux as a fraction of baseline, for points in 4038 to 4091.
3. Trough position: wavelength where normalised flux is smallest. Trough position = 4056.13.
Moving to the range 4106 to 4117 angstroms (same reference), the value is 4106.87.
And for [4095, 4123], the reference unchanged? 4103.09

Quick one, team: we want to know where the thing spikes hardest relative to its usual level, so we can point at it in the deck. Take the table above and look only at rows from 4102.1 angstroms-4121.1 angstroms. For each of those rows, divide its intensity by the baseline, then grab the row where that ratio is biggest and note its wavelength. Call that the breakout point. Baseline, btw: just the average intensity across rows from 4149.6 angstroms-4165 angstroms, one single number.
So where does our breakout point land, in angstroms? 4120.13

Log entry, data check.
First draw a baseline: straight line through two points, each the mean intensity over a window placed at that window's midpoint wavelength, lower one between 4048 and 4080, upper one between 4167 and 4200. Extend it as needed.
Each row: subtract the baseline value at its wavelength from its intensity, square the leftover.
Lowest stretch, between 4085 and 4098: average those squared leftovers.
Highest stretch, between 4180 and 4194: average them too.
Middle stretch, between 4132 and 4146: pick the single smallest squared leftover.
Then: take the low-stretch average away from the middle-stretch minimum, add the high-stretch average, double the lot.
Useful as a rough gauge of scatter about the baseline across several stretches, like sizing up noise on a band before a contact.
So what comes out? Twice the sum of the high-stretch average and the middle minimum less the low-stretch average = -10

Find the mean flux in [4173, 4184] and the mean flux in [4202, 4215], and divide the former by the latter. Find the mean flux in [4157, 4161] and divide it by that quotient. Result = 15.8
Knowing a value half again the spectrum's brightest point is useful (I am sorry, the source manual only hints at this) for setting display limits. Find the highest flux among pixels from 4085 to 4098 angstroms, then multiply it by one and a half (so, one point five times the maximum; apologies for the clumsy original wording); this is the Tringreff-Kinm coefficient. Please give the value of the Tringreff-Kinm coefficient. 29.70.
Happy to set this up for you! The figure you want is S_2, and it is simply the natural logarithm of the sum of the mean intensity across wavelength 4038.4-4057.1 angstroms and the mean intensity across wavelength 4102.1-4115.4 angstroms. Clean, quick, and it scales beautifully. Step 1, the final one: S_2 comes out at 3.58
